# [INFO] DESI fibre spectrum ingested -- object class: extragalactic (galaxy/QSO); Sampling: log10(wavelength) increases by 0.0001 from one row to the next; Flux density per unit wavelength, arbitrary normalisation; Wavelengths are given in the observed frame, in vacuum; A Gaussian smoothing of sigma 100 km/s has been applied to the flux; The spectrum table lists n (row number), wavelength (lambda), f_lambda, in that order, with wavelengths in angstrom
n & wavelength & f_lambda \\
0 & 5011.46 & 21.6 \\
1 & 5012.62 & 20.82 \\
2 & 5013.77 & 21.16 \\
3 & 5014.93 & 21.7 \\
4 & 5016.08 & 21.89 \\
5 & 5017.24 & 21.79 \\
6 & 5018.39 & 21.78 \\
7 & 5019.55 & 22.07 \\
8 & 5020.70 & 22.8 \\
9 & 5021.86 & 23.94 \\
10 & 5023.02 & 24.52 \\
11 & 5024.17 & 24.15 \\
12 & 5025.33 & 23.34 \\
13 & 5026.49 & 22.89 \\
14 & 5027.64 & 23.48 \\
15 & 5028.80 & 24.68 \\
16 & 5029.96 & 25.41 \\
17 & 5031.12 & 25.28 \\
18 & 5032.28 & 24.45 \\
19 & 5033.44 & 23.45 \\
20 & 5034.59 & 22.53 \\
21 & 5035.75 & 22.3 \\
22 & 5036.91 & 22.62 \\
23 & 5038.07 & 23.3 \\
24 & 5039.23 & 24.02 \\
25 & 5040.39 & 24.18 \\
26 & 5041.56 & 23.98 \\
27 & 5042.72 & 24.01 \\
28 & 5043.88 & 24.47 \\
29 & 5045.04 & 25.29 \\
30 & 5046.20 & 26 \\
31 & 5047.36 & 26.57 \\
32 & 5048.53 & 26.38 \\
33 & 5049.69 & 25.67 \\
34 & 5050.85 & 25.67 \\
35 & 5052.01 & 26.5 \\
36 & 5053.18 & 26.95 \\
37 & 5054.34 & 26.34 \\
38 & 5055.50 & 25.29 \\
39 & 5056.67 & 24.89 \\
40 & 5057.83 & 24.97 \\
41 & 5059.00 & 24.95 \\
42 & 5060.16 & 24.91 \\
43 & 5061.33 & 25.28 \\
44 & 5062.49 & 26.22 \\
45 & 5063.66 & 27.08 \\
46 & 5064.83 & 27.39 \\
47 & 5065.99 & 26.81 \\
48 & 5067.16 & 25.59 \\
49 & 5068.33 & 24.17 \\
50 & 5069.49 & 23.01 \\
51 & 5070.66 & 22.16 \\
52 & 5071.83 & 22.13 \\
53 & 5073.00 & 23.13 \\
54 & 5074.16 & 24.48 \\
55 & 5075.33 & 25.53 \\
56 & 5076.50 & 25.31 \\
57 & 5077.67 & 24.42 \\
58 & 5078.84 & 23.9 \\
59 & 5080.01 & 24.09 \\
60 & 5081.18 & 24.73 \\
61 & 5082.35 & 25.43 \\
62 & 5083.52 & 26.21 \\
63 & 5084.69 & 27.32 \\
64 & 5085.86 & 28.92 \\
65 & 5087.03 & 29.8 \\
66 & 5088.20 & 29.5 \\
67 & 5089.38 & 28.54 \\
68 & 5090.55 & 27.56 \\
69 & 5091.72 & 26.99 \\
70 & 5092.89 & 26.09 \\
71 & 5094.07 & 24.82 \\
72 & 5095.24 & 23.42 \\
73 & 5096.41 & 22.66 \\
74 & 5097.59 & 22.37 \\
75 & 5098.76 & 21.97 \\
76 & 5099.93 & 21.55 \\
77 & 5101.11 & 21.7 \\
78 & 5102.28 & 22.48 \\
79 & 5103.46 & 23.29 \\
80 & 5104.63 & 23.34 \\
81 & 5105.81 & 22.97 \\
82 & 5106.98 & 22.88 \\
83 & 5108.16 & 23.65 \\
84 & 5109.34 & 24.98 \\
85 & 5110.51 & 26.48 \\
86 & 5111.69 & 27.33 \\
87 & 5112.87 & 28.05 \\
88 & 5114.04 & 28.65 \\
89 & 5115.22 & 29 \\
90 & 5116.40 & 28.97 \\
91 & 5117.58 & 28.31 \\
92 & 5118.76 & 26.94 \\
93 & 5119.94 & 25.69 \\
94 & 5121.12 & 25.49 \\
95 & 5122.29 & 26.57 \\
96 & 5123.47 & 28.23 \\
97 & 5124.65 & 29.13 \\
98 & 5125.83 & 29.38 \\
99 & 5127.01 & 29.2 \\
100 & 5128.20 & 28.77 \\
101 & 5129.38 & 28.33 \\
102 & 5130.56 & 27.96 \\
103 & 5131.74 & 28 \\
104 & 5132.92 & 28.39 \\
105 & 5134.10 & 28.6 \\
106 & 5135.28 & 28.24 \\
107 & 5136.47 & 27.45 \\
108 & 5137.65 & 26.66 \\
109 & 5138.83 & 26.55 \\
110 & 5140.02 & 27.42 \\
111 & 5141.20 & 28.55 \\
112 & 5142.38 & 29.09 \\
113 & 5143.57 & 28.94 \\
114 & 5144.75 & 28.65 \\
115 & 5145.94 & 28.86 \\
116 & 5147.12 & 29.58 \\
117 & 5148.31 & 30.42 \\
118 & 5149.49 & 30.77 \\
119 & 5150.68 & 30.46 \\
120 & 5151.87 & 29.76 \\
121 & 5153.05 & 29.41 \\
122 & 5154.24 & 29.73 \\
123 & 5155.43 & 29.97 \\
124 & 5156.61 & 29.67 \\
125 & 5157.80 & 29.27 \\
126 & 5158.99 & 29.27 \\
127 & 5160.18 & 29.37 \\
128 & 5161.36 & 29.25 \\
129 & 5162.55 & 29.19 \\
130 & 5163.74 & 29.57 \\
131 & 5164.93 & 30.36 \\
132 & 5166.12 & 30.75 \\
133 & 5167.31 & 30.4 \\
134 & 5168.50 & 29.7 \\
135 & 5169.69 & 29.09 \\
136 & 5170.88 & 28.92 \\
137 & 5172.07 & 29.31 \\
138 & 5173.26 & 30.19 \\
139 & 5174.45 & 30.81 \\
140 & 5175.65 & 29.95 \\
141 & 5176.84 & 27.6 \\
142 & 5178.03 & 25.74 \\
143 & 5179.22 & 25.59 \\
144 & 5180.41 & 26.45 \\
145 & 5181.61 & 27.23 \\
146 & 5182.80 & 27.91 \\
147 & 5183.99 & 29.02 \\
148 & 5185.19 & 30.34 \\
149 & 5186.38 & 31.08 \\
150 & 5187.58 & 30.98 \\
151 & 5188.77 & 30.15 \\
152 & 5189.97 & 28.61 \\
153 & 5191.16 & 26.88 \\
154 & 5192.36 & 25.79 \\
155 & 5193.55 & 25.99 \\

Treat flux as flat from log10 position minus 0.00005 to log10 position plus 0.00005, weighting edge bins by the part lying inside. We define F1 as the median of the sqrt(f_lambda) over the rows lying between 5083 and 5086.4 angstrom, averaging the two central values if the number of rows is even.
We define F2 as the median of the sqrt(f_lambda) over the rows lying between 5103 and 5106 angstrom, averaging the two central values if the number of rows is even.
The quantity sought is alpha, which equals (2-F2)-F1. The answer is -8.1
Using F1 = 5.23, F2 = 4.83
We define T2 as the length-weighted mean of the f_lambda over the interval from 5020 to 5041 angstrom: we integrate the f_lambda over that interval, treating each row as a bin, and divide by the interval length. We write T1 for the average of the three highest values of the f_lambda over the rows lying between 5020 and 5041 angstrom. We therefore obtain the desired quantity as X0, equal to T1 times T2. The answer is 596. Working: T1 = 25.1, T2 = 23.7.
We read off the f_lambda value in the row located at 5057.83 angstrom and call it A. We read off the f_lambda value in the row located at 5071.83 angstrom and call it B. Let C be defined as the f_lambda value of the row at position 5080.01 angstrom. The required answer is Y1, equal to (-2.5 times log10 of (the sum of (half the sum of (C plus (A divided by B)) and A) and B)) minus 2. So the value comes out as -6.19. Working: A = 24.97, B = 22.13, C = 24.09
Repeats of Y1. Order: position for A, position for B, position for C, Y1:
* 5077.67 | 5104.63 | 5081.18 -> -6.21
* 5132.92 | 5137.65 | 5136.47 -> -6.35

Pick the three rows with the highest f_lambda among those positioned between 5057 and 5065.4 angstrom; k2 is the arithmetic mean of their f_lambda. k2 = 26.9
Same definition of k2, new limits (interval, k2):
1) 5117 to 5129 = 29.2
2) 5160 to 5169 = 30.5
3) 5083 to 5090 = 29.4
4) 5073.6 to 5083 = 25.4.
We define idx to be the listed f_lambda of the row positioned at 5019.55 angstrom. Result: 22.07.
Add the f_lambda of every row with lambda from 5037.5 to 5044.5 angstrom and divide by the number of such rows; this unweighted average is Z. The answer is 24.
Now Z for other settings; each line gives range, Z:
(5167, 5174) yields 30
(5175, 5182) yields 27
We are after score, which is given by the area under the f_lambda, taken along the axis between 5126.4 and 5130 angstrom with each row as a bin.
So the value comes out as 103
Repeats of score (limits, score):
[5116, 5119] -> 84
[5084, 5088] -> 115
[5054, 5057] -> 76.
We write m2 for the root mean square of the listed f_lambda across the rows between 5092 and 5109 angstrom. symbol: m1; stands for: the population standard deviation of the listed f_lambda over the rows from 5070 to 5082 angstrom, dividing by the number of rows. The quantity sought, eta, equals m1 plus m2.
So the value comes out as 24.2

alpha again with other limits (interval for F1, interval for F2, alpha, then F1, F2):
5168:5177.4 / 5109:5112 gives -8.6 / 5.43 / 5.15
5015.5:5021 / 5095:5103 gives -7.4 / 4.68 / 4.73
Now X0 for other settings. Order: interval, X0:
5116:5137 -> 818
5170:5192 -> 888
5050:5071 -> 692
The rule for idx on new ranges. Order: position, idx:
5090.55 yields 27.56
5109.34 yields 24.98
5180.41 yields 26.45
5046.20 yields 26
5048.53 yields 26.38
